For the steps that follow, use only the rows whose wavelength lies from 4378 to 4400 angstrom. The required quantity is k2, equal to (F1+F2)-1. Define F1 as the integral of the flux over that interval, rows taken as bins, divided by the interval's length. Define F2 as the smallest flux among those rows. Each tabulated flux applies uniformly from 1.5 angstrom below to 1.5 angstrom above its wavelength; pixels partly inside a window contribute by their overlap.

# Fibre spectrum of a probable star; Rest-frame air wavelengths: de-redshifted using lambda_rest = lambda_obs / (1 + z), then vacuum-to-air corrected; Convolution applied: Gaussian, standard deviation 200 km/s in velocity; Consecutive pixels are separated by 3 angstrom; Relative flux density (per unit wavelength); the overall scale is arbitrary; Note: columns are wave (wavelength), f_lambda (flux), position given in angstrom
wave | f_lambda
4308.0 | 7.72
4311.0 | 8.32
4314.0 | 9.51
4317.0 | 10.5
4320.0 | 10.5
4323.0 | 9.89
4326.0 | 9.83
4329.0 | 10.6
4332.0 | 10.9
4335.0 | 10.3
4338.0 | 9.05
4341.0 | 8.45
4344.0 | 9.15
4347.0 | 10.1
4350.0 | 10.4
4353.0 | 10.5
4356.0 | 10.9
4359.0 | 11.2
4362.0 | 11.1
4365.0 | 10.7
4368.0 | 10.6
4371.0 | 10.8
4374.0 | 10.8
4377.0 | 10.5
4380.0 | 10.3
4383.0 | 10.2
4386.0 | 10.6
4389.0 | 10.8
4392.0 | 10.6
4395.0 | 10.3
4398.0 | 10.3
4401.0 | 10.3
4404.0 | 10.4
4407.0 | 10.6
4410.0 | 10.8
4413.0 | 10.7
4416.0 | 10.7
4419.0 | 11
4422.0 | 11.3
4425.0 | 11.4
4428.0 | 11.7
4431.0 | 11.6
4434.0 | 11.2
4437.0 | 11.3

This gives 19.6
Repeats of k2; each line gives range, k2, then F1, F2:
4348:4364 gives 20.2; 10.8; 10.4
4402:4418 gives 20.0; 10.6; 10.4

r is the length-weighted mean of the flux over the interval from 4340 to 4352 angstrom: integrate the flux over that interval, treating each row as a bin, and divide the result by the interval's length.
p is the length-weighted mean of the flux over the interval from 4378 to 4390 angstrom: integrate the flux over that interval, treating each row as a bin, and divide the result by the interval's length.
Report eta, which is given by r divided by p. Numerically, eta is 0.92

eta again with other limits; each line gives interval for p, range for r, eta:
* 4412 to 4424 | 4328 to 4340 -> 0.92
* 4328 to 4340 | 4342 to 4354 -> 0.98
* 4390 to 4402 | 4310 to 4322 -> 0.94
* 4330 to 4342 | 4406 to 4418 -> 1.10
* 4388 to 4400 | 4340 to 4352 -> 0.92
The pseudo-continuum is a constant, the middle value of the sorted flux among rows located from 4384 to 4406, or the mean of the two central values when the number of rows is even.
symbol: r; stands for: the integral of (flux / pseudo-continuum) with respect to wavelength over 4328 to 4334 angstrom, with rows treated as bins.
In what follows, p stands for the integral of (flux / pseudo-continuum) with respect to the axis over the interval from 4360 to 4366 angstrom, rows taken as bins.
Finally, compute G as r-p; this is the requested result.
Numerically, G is -0.1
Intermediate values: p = 6.31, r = 6.2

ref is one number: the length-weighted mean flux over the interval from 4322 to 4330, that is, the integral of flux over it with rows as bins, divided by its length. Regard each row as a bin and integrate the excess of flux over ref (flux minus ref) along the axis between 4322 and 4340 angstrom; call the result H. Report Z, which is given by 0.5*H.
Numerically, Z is 0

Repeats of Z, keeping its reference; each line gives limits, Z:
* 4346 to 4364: 6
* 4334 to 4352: -5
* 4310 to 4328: -2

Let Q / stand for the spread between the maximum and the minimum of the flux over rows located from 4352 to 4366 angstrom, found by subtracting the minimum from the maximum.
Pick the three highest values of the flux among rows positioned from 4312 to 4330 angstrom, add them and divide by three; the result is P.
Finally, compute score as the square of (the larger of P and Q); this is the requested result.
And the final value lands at 111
